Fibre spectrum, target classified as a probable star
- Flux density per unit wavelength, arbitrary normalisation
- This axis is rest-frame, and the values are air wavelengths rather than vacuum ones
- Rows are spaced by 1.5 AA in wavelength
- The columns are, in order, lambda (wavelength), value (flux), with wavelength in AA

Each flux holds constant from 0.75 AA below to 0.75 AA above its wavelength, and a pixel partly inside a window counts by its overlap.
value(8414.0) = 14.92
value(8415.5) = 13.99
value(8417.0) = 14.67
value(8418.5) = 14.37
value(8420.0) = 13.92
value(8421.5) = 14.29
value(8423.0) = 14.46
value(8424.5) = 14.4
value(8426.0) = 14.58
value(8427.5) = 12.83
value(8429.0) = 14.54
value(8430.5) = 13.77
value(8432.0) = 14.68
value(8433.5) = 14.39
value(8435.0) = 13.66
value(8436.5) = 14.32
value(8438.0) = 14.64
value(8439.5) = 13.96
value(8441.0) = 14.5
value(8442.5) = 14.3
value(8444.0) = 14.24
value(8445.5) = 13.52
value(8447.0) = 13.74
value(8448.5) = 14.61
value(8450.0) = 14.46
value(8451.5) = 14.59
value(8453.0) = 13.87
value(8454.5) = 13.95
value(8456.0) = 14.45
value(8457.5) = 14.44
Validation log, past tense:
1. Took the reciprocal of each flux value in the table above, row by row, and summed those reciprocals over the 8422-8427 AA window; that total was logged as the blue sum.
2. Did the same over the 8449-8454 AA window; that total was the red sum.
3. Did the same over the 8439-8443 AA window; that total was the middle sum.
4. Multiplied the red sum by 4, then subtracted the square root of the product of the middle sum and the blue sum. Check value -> 0.630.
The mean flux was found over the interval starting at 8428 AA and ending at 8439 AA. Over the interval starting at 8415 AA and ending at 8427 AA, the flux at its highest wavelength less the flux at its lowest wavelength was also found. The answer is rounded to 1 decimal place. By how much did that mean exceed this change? 13.7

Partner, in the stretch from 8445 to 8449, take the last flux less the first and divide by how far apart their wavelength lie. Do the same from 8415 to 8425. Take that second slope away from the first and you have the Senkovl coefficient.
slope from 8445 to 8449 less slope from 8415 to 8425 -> 0.32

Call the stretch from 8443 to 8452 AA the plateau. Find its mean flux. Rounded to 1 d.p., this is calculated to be 14.2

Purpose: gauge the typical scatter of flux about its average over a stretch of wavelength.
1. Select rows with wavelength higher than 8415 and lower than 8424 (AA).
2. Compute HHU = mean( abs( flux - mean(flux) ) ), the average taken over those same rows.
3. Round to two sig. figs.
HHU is 0.22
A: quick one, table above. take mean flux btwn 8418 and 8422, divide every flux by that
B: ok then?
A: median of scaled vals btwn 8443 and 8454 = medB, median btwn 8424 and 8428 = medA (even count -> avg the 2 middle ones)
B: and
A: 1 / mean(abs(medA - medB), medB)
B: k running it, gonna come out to 1.97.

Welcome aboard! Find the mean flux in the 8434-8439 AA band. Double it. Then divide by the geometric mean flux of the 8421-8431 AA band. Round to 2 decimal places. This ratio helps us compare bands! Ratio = 2.01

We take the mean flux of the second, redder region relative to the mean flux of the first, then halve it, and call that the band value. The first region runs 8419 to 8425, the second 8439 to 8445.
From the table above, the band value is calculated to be 0.499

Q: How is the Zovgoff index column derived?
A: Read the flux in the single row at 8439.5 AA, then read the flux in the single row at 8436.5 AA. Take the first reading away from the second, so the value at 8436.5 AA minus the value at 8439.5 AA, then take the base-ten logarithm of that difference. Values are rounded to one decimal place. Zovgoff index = -0.4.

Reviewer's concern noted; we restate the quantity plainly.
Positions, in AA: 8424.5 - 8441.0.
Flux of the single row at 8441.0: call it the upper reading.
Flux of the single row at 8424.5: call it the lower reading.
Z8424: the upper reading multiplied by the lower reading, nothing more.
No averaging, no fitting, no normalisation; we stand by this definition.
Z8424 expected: 209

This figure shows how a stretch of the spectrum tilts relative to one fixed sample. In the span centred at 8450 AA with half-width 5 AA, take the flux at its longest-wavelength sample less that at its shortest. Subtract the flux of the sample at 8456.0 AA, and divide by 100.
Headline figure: -0.140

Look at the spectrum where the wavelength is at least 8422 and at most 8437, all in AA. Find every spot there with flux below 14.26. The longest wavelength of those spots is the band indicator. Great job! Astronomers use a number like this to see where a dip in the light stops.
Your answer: 8435.0 AA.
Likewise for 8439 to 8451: 8447.0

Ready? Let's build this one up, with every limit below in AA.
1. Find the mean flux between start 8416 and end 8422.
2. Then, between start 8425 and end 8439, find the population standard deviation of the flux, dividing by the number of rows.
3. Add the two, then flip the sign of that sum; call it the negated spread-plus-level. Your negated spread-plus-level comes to -14.9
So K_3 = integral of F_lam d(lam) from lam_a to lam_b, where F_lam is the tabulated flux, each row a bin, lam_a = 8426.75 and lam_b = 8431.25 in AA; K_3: 62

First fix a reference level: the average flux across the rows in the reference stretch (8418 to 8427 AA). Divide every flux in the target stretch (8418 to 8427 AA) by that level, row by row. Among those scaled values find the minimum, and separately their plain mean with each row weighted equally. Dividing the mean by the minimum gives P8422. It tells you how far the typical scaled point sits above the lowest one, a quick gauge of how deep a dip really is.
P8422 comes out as 1.03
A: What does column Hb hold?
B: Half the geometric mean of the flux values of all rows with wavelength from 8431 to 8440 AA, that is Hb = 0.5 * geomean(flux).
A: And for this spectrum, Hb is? 7.14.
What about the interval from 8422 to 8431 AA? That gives 7.04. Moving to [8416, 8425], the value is 7.17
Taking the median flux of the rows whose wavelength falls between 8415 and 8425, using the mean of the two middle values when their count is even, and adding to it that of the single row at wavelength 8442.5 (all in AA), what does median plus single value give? 28.67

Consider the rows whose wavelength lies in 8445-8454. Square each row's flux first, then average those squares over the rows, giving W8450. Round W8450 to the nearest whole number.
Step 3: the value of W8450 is 200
